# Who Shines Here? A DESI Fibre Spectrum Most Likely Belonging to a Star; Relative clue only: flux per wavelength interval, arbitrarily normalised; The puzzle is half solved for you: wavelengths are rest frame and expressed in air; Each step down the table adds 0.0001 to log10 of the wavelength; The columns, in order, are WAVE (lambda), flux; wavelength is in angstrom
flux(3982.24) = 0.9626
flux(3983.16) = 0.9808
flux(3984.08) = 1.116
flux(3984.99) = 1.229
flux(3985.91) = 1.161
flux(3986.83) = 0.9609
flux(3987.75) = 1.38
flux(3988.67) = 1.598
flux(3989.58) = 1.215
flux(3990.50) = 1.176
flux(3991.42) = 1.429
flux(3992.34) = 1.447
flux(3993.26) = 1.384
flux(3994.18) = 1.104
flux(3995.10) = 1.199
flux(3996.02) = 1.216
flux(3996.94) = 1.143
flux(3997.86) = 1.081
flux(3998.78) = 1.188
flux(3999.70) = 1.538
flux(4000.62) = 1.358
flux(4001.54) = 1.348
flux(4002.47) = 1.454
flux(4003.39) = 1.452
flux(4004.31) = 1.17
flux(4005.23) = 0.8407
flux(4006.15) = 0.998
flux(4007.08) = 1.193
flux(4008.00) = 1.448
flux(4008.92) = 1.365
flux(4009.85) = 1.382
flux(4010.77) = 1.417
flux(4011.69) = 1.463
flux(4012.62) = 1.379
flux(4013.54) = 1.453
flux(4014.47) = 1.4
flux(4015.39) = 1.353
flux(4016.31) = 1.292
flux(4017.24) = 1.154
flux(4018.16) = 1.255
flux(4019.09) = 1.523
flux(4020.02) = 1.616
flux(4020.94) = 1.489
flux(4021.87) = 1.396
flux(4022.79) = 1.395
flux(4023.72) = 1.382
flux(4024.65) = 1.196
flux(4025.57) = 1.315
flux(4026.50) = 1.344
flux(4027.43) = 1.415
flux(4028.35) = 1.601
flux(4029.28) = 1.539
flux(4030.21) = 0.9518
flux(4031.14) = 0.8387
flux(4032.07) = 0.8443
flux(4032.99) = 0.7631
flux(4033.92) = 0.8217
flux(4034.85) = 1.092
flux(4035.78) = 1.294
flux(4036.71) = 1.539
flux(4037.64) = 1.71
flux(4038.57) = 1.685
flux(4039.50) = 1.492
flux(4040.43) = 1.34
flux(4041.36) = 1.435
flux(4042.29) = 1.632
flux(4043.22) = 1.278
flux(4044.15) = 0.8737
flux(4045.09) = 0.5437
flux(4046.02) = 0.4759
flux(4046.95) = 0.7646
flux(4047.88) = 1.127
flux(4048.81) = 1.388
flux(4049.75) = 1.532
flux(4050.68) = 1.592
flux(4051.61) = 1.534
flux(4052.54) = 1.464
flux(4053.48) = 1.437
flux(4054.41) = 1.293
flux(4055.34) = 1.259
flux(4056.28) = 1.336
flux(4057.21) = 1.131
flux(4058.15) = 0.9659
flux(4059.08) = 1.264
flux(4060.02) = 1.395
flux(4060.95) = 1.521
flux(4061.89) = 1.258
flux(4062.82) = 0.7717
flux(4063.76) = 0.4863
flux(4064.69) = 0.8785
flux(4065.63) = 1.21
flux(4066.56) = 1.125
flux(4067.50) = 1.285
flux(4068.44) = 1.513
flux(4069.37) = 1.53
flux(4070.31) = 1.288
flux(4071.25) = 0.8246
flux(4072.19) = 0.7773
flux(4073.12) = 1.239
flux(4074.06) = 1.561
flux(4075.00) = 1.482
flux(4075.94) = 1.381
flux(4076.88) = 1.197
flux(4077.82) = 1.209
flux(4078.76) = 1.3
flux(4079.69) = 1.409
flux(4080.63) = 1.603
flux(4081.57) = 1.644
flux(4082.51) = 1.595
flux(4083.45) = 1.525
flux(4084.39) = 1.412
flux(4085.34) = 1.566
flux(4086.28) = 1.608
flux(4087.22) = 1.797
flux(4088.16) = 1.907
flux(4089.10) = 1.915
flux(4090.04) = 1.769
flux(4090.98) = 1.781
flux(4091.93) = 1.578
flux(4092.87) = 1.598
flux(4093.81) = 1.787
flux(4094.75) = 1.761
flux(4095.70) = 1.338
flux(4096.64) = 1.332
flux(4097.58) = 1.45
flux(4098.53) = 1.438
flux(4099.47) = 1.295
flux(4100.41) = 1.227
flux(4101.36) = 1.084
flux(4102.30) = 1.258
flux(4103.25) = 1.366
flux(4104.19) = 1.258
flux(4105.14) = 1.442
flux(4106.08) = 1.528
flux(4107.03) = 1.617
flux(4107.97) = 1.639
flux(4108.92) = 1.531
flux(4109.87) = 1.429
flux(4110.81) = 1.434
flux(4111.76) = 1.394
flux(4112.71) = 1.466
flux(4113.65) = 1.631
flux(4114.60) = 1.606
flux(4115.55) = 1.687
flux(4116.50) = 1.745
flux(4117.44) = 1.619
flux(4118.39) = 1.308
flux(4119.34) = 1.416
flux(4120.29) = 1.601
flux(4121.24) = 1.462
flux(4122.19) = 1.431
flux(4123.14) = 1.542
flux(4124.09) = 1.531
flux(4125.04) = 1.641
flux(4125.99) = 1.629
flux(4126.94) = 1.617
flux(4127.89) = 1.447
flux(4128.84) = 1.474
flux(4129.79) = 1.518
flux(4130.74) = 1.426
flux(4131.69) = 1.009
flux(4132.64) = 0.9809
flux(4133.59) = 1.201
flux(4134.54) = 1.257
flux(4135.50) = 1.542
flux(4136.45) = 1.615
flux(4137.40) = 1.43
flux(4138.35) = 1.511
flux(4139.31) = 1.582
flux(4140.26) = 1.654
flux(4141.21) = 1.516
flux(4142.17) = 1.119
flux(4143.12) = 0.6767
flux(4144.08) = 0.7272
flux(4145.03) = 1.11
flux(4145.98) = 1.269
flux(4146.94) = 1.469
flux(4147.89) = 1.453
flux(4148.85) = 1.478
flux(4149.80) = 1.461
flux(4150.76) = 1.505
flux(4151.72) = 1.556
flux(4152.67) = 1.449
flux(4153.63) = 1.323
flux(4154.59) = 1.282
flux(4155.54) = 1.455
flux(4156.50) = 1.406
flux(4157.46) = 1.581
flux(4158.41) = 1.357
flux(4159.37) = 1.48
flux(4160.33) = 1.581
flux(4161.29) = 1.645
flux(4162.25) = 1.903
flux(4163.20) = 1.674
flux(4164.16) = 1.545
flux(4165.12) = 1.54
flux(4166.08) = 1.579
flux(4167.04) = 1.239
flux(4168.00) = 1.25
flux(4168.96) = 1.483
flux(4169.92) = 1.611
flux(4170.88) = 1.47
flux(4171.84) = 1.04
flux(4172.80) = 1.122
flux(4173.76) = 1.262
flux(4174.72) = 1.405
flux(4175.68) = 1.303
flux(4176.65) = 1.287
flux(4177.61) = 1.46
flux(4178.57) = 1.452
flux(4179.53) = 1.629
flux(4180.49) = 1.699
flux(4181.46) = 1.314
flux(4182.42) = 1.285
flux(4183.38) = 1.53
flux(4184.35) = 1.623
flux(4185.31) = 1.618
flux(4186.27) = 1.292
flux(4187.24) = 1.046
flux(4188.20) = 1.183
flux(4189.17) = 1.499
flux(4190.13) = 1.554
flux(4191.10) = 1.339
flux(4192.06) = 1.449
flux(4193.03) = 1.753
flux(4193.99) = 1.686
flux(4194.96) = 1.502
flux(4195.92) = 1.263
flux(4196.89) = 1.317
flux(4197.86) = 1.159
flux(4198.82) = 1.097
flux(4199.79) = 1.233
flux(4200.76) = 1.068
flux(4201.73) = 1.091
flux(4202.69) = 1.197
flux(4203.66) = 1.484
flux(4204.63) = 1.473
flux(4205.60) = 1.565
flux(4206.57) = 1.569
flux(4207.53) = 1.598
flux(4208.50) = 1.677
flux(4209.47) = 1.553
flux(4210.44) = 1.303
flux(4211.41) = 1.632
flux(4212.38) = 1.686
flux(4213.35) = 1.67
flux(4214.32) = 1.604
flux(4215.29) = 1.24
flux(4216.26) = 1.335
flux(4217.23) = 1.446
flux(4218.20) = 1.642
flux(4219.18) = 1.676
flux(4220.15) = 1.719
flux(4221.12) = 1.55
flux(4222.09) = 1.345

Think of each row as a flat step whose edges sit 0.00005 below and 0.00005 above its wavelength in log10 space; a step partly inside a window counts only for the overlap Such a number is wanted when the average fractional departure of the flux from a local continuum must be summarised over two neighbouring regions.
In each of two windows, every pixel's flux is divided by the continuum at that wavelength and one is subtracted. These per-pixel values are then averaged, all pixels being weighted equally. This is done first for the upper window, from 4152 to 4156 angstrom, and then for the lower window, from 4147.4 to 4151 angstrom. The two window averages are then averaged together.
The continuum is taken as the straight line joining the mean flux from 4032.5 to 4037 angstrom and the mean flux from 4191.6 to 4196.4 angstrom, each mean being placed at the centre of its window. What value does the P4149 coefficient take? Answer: 0.01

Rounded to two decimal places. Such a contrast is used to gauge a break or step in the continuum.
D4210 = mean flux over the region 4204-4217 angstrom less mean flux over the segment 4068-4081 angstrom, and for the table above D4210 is 0.22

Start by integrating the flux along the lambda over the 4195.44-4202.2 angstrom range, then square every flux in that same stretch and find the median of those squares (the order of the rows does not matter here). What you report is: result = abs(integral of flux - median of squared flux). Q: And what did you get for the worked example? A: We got 6.6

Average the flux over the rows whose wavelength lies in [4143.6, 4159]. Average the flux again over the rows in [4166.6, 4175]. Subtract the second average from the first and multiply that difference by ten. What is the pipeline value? 0.5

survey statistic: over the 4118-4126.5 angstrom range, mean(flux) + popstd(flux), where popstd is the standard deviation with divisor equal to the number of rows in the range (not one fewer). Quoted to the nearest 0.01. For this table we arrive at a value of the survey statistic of 1.61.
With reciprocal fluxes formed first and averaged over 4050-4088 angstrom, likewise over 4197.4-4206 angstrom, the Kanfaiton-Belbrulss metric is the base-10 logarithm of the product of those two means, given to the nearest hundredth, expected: -0.18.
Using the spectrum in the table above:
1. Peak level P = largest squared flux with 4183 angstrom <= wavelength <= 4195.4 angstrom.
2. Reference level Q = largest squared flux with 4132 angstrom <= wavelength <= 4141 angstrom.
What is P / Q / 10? 0.112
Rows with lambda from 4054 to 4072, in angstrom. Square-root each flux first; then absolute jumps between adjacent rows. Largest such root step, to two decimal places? 0.24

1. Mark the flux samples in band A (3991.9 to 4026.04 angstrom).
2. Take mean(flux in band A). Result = 1.32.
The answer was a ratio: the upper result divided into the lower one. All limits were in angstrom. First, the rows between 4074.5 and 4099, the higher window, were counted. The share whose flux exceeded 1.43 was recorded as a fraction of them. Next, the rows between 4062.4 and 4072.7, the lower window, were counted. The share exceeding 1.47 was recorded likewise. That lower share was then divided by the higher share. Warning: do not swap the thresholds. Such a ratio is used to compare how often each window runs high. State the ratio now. 0.26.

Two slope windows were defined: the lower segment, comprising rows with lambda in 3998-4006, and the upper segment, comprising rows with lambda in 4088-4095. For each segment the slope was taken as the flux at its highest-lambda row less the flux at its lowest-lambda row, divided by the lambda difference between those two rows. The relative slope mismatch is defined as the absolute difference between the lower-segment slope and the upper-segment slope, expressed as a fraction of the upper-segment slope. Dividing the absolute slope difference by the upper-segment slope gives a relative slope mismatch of -1.4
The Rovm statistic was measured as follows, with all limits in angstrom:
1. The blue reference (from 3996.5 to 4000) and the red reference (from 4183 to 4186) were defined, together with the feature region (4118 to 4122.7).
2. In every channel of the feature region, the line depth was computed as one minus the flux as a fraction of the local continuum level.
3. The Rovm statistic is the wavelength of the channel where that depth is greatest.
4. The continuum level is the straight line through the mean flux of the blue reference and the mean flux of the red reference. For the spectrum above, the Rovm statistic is 4118.39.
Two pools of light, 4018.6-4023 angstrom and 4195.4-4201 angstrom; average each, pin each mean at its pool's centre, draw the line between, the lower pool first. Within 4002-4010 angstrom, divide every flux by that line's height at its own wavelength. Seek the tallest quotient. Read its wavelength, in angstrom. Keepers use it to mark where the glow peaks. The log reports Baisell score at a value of 4008.00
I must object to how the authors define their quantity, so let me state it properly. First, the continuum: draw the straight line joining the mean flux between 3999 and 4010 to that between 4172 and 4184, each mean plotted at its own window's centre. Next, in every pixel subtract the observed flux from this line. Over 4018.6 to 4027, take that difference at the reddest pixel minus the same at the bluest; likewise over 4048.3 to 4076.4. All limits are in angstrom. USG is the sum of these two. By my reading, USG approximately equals 0.2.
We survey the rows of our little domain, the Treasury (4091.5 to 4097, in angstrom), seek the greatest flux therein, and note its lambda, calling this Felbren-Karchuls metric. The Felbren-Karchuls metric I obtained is 4093.81 angstrom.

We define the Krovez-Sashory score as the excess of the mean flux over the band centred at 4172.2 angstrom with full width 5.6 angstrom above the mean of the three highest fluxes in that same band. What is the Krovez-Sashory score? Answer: -0.18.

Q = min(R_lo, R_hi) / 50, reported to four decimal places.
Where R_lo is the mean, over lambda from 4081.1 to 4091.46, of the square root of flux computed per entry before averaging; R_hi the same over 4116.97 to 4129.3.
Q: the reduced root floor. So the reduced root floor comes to 0.0246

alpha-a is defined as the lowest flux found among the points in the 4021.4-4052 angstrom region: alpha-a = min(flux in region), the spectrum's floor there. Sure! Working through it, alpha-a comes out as 0.4759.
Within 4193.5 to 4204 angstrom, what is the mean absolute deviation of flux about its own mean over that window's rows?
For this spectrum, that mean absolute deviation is 0.16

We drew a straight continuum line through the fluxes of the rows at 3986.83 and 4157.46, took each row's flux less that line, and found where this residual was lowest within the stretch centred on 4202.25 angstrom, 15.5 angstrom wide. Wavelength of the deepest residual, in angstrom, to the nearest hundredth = 4200.76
